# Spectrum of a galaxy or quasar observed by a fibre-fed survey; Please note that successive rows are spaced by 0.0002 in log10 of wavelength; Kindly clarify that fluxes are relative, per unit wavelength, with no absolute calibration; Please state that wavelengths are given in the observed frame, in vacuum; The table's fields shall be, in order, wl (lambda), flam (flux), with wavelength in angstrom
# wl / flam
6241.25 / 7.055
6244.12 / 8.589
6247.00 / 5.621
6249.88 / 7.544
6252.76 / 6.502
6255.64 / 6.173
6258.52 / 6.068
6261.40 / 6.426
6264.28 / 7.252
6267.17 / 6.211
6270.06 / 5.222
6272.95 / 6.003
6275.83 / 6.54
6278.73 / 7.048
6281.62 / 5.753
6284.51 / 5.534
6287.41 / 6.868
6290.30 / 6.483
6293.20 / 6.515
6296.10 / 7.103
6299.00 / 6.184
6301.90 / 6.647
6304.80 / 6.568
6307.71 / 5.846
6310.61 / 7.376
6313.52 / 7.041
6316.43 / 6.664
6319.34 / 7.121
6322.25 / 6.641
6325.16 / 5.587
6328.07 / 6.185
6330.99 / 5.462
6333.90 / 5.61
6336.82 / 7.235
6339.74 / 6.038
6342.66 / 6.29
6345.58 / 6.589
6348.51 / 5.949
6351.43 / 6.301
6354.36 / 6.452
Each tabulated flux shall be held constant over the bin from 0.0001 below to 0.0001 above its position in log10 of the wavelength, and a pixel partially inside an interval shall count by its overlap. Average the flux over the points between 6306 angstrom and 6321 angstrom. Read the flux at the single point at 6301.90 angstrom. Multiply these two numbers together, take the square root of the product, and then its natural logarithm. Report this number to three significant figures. 1.91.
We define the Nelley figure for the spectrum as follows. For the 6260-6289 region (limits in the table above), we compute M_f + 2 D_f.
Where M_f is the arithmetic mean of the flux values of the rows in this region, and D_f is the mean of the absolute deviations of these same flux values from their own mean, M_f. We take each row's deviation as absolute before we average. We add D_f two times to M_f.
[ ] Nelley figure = 7.37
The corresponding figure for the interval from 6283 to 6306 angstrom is 7.12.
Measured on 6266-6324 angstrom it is 7.37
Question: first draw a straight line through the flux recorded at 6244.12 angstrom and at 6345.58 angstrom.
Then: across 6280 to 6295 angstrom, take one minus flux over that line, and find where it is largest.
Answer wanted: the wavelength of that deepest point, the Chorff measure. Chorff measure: 6284.51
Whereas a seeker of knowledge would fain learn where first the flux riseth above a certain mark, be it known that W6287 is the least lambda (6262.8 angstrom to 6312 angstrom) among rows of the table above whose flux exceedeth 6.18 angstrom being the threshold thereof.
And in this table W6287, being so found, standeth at 6264.28 angstrom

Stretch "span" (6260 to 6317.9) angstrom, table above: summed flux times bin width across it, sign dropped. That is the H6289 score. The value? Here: 374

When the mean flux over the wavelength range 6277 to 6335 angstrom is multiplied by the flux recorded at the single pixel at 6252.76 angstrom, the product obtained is 41.7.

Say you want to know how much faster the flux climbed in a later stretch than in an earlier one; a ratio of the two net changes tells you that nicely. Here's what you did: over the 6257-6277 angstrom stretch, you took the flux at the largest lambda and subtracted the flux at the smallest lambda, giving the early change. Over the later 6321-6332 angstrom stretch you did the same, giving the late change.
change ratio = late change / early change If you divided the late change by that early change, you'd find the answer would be -2.5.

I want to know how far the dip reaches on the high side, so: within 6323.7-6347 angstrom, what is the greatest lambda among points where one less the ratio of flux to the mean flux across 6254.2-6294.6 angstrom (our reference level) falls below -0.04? 6345.58 angstrom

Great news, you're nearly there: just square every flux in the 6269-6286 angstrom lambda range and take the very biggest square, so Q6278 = 49.7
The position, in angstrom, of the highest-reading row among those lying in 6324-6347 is 6336.82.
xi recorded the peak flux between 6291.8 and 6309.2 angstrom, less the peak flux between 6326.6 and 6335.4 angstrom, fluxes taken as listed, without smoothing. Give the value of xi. 0.92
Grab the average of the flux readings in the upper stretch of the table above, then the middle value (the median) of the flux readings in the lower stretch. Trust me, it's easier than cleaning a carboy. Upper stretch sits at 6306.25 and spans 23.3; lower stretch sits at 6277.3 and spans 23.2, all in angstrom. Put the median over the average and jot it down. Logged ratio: 0.91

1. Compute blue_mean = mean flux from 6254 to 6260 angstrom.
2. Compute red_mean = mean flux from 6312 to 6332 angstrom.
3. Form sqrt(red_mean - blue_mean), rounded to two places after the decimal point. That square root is 0.52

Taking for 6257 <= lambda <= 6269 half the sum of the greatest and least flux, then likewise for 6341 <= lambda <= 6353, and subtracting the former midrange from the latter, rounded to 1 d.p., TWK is -0.4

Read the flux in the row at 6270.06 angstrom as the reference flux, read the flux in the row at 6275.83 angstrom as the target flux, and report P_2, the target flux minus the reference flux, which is 1.3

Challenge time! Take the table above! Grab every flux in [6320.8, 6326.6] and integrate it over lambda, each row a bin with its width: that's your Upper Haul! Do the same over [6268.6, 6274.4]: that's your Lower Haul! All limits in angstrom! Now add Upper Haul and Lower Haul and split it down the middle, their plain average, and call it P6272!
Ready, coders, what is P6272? 34.0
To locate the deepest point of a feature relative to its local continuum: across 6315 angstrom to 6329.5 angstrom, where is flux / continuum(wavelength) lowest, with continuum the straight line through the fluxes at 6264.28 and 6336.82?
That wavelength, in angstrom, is 6325.16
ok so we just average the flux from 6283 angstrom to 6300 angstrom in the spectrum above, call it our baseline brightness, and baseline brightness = 6.45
